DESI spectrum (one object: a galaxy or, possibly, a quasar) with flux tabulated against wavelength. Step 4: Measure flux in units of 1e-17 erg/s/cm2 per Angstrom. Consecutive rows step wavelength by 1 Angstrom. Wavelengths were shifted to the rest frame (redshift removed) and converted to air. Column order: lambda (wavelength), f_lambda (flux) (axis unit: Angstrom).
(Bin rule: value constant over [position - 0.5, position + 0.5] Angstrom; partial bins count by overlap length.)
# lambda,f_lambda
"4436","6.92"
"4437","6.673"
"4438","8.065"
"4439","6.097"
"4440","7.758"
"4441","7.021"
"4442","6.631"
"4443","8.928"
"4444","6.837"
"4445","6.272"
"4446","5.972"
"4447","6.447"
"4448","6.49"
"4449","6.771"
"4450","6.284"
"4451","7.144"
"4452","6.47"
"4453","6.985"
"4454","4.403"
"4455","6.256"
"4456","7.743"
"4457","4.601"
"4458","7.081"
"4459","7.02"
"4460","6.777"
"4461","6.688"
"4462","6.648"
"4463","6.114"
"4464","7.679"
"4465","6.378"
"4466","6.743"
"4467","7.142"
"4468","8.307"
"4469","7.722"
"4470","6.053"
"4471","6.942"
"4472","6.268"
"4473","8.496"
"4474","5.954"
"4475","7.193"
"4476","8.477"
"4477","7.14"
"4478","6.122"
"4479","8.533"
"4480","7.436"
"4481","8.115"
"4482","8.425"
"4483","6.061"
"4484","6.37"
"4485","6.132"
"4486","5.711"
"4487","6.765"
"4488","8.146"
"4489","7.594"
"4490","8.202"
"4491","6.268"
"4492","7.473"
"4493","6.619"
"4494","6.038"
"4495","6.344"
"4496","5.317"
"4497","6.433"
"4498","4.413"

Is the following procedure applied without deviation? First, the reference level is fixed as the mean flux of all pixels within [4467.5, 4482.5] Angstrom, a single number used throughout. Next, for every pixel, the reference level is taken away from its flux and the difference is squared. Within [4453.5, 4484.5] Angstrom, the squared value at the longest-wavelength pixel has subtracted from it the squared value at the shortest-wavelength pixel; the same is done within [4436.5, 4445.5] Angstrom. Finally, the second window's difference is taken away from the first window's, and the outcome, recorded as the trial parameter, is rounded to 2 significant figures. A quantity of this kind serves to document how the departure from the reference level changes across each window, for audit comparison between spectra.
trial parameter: -8.7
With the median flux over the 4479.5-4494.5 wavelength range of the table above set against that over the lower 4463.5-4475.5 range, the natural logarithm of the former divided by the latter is -0.040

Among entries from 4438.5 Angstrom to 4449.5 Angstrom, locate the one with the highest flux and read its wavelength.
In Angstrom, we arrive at 4443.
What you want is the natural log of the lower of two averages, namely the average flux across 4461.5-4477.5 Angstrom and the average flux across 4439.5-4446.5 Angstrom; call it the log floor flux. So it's 1.95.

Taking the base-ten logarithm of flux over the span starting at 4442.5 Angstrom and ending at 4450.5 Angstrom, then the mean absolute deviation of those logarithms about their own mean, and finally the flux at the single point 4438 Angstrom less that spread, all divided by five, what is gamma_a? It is 1.61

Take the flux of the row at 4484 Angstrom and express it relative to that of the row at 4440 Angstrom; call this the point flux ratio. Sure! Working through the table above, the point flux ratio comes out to 0.82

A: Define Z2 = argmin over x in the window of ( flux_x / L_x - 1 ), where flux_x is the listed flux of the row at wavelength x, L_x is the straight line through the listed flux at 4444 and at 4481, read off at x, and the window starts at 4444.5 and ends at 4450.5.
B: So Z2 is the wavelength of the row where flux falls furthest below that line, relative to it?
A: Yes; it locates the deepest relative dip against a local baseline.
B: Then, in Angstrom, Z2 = 4446 Angstrom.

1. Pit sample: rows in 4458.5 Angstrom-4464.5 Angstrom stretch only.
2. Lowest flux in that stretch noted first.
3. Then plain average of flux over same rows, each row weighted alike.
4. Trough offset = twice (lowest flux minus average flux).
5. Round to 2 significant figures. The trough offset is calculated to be -1.4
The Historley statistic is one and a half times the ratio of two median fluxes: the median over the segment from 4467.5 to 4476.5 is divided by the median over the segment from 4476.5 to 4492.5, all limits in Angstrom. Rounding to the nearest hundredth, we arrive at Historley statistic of 1.48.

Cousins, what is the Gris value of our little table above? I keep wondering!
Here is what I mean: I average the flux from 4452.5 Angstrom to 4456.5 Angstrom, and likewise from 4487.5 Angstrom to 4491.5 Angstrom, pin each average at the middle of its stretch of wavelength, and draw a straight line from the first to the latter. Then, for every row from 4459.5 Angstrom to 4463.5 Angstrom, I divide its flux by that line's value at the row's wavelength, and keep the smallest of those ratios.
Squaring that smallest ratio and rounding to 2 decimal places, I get 0.85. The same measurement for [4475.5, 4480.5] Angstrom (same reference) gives 0.73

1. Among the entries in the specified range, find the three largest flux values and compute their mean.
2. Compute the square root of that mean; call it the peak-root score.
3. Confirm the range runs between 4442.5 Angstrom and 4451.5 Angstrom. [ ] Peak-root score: 2.76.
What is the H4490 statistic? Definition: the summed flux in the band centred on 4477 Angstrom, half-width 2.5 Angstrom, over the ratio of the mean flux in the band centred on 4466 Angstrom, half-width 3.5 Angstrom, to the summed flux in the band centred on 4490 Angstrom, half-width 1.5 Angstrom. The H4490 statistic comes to 116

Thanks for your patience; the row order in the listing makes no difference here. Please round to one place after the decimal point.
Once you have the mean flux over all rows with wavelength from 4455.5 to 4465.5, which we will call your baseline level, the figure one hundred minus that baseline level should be 93.3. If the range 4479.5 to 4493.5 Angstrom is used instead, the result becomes 92.9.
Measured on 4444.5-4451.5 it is 93.5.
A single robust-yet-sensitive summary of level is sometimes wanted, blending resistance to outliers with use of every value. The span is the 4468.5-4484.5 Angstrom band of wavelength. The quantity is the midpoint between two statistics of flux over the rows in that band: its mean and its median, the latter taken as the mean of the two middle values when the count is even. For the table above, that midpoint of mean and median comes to 7.2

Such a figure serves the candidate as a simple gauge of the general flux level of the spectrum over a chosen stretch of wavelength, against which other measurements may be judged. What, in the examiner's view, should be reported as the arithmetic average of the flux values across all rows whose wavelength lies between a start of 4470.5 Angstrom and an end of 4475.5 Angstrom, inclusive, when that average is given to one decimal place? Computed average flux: 7.0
